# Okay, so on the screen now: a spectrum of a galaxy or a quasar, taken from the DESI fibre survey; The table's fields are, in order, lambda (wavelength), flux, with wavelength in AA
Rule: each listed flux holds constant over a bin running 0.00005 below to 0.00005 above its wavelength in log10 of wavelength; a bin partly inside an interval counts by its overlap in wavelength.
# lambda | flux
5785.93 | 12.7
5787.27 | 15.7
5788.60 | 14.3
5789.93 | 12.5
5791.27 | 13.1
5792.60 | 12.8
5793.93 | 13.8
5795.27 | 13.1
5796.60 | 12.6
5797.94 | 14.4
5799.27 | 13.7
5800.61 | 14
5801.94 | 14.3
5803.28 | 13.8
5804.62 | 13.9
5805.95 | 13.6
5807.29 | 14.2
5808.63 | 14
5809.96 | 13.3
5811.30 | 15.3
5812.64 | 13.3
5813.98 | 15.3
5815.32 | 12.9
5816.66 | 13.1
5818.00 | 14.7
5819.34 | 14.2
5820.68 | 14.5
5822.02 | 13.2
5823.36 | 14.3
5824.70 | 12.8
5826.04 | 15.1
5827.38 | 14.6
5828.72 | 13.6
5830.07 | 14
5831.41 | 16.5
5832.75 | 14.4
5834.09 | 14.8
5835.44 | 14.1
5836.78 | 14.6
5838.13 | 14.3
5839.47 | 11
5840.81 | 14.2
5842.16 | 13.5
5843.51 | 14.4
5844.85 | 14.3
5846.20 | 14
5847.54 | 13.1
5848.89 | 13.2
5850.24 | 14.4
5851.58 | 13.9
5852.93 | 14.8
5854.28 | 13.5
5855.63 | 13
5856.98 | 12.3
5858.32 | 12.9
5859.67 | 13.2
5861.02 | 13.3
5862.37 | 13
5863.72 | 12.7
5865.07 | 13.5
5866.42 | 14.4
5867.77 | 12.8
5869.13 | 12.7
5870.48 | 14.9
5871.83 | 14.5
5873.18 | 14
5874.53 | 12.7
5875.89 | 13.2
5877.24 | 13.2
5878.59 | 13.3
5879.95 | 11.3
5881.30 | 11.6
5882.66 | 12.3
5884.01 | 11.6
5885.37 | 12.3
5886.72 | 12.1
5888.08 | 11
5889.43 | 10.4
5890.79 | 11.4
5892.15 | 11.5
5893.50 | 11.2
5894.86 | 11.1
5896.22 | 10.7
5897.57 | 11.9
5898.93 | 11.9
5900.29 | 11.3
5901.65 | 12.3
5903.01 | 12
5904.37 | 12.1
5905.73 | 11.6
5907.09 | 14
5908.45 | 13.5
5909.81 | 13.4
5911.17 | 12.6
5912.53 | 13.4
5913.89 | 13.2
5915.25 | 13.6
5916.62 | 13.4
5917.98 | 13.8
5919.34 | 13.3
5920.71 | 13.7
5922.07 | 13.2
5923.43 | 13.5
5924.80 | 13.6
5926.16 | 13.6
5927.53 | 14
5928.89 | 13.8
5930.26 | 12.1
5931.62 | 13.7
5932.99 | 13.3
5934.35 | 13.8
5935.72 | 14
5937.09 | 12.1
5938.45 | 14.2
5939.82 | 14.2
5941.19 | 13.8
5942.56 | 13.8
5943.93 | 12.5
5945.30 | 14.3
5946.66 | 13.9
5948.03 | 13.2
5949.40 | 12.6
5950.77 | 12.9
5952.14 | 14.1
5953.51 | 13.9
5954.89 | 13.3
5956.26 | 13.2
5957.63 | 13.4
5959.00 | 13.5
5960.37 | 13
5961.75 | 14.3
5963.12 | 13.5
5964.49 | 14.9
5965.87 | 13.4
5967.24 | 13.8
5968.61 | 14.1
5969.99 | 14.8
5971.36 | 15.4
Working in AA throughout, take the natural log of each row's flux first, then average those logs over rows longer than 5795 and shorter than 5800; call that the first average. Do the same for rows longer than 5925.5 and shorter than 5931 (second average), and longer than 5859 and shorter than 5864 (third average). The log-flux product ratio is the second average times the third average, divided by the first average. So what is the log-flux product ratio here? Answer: 2.56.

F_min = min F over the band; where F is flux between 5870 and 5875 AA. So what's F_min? 12.7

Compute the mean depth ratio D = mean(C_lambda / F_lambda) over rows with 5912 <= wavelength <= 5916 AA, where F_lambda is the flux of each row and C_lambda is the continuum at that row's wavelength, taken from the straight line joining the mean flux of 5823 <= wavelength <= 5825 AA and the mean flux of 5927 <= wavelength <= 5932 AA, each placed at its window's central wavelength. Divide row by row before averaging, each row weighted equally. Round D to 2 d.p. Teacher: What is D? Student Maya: 1.00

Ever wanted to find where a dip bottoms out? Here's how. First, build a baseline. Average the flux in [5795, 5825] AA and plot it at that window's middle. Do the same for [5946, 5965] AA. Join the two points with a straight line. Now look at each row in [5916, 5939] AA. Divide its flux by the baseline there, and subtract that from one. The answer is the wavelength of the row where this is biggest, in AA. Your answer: 5930.26 AA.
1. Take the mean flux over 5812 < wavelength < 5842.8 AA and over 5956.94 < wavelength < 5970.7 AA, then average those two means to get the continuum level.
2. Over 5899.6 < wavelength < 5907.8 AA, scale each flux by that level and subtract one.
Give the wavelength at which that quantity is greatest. 5907.09 AA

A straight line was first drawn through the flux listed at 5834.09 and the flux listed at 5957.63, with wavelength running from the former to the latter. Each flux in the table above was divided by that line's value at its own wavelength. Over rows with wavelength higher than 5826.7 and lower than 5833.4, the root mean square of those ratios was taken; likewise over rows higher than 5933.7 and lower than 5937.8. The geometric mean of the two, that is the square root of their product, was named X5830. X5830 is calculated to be 0.98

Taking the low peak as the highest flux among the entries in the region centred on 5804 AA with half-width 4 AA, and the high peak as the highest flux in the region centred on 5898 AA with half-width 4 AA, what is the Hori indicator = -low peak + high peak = -2.00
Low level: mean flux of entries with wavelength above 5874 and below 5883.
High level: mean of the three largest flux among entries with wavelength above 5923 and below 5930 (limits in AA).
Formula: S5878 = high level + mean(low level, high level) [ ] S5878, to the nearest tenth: 27.0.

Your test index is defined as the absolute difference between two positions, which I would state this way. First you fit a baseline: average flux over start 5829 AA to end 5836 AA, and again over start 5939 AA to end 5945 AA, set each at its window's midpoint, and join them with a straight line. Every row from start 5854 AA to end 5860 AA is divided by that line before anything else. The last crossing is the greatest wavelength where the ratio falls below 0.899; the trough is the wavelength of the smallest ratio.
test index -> 1.3 AA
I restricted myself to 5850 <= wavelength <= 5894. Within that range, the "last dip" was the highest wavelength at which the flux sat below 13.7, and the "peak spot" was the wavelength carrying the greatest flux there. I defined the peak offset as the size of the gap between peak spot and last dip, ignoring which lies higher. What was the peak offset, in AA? 23.0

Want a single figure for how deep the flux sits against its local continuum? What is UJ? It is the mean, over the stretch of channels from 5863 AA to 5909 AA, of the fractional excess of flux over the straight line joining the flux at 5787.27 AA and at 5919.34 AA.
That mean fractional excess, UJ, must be -0.11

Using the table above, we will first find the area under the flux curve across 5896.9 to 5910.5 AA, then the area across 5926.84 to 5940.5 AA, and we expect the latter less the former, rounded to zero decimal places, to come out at 16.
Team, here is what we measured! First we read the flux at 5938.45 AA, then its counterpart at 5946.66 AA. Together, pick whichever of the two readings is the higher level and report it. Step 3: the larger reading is 14.2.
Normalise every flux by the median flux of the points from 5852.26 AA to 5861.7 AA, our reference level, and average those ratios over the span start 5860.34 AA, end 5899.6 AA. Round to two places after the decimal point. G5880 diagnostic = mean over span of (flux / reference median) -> 0.94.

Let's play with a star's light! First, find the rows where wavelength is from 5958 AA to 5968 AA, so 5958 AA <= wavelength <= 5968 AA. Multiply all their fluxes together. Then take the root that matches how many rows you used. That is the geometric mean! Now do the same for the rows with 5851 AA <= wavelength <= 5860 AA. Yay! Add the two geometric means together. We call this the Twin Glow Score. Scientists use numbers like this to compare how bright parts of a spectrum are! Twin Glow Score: 27.1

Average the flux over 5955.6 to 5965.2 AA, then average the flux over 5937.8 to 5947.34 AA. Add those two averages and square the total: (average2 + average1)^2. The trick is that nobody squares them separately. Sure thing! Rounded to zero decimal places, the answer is 756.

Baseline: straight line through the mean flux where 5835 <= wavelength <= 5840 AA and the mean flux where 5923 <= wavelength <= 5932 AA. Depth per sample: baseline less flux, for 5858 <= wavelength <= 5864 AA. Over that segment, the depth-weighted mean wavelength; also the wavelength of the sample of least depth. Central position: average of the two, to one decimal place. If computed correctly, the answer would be 5861.2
